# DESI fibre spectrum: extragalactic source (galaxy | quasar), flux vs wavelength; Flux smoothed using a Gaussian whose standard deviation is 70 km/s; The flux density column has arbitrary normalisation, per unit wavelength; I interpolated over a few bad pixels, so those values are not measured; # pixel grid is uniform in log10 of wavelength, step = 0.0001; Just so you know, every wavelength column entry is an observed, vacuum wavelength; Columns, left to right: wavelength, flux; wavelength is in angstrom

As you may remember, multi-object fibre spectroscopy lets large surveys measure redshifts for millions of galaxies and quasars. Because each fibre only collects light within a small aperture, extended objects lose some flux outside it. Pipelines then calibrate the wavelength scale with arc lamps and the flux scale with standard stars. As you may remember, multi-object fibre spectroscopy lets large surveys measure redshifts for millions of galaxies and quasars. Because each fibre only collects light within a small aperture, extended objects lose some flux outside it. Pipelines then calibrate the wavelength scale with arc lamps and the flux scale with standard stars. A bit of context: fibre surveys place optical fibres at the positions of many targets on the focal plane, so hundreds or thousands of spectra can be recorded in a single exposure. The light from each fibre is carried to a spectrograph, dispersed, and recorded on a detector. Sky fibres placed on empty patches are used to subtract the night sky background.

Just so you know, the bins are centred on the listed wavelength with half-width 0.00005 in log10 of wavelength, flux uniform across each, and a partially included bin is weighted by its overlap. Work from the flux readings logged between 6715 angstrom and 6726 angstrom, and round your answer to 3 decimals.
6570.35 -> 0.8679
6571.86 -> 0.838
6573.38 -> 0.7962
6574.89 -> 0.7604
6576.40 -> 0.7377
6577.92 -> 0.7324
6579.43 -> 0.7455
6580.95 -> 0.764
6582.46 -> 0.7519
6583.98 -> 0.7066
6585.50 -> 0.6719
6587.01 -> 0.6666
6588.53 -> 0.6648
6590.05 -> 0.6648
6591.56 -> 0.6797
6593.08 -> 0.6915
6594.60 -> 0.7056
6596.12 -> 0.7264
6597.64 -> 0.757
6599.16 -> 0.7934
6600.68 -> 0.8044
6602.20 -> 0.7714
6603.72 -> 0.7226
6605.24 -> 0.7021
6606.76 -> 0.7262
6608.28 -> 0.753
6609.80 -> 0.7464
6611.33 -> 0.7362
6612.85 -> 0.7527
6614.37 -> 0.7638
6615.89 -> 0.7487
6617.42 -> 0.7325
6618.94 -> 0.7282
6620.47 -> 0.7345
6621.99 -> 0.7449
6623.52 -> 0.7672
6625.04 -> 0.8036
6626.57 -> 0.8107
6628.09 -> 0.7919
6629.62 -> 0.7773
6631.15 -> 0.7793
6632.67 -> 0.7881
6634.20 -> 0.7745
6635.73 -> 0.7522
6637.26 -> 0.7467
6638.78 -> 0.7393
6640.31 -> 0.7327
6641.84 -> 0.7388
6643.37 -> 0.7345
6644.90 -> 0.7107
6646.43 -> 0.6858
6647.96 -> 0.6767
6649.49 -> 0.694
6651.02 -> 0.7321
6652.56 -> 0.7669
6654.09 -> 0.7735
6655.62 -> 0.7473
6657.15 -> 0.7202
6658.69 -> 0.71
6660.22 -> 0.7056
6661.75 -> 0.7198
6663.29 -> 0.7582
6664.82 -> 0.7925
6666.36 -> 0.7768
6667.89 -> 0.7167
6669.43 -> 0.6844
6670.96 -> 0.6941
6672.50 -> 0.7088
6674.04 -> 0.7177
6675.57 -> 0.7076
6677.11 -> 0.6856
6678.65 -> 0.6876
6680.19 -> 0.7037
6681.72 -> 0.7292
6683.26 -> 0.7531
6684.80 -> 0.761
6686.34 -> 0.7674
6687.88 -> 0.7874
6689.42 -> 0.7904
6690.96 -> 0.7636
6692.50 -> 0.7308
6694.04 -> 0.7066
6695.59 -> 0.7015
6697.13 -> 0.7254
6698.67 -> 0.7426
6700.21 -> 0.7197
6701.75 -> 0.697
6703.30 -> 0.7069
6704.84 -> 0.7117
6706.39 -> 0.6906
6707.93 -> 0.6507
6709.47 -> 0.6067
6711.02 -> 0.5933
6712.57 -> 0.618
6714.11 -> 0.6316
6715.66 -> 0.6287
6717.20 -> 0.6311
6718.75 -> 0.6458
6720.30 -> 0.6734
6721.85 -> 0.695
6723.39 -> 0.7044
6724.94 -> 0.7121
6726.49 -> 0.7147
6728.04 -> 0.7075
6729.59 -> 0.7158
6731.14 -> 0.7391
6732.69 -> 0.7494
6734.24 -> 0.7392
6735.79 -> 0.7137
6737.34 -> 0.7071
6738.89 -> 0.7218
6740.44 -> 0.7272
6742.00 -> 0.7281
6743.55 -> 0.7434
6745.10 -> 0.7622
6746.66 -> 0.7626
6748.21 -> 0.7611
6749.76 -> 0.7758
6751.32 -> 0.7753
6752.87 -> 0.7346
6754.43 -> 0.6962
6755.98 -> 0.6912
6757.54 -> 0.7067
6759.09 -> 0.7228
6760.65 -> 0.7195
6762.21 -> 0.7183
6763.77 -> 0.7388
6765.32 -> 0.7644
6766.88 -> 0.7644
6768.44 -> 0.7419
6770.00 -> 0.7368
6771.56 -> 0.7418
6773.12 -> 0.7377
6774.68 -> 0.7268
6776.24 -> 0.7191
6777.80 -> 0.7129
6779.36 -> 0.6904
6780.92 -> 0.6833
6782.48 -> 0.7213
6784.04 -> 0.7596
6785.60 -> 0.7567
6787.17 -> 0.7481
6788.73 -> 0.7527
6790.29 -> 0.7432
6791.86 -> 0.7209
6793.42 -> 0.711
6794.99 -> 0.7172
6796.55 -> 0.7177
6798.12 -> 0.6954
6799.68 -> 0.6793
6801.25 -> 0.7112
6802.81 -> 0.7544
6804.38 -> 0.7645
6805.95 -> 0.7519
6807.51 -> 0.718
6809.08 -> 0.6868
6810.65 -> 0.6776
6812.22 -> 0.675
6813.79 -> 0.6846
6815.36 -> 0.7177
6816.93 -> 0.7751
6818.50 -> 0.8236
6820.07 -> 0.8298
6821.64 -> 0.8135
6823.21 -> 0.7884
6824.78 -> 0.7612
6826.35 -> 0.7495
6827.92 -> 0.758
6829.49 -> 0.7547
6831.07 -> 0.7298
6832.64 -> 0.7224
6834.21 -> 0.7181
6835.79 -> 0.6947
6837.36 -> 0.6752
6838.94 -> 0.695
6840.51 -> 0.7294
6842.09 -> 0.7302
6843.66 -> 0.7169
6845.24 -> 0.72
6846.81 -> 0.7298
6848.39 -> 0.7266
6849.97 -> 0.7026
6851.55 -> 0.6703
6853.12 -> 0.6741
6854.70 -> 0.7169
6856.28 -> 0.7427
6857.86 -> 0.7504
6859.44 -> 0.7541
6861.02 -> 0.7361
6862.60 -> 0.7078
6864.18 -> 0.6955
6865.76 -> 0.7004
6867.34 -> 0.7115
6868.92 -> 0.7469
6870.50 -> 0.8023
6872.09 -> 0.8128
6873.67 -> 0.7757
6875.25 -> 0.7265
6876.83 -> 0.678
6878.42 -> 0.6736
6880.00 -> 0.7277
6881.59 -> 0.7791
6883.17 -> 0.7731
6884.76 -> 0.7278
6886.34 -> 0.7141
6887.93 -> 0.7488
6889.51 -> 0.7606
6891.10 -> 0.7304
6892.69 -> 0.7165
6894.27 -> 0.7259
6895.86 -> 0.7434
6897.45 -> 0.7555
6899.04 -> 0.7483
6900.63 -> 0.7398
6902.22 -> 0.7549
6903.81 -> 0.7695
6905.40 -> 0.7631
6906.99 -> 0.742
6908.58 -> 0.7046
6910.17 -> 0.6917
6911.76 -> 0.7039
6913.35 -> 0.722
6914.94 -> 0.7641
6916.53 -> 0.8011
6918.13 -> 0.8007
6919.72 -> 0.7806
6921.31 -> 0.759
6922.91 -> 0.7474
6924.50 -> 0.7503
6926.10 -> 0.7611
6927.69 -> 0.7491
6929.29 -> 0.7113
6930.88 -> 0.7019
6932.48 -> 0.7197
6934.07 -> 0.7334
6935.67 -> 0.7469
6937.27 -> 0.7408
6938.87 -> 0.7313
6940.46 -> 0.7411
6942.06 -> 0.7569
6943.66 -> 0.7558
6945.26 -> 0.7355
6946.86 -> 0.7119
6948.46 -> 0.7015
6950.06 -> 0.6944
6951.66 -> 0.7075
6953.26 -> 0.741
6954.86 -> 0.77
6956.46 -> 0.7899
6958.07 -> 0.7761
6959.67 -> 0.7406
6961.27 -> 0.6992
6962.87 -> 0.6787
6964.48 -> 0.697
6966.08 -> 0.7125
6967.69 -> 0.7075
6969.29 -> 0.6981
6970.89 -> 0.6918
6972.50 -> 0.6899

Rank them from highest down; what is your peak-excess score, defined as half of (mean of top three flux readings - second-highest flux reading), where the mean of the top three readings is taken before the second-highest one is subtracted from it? 0.000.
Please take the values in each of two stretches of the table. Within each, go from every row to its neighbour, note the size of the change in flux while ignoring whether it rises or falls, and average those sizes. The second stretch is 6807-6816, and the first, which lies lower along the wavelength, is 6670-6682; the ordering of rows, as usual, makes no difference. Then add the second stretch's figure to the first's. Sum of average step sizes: 0.031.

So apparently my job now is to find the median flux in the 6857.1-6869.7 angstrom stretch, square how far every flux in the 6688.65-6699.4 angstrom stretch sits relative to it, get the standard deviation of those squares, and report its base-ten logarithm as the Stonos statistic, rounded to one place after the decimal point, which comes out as -2.8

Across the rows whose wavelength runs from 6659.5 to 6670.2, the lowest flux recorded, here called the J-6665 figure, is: 0.6844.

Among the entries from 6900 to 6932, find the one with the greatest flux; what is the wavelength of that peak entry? 6916.53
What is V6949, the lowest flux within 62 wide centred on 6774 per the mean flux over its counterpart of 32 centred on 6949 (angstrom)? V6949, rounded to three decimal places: 0.927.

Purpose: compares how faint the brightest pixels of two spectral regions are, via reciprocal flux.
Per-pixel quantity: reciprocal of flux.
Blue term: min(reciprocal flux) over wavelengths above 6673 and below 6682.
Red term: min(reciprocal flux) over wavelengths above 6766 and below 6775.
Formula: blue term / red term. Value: 1.05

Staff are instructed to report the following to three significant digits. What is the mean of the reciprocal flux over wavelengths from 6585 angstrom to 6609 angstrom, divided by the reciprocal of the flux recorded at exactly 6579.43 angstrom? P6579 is 1.04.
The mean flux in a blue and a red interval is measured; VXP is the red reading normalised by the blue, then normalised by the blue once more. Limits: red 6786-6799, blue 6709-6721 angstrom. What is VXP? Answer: 1.84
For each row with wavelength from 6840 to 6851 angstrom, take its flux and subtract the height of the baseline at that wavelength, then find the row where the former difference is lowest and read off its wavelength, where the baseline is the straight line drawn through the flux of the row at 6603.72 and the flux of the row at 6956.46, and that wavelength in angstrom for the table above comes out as 6849.97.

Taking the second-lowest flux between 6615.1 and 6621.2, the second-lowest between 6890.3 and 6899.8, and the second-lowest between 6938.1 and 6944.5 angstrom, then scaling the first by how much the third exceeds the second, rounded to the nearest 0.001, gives 0.011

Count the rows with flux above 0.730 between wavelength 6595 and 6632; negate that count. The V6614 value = -19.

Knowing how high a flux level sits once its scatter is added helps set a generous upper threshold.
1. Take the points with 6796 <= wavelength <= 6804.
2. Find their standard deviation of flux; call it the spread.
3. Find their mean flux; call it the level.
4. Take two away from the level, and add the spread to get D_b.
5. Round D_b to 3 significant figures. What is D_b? -1.26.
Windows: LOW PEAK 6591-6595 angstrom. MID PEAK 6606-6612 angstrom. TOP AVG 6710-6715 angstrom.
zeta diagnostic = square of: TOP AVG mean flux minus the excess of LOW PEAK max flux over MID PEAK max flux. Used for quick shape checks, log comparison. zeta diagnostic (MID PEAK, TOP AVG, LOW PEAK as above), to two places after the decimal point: 0.44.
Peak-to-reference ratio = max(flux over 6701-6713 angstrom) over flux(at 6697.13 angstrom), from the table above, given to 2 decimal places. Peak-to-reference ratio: 0.98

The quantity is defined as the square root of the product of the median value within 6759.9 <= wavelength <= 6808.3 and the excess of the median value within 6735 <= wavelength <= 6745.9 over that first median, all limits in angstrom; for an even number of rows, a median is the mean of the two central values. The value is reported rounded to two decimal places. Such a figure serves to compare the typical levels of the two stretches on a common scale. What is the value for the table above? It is 0.02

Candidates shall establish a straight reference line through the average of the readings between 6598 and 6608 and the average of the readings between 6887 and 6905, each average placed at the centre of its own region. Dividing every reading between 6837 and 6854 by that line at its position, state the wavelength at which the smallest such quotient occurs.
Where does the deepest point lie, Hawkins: 6851.55 angstrom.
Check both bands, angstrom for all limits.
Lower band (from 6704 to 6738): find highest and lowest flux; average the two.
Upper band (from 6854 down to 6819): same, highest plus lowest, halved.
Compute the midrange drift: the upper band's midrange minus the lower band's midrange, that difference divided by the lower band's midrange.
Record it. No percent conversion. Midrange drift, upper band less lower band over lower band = 0.12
